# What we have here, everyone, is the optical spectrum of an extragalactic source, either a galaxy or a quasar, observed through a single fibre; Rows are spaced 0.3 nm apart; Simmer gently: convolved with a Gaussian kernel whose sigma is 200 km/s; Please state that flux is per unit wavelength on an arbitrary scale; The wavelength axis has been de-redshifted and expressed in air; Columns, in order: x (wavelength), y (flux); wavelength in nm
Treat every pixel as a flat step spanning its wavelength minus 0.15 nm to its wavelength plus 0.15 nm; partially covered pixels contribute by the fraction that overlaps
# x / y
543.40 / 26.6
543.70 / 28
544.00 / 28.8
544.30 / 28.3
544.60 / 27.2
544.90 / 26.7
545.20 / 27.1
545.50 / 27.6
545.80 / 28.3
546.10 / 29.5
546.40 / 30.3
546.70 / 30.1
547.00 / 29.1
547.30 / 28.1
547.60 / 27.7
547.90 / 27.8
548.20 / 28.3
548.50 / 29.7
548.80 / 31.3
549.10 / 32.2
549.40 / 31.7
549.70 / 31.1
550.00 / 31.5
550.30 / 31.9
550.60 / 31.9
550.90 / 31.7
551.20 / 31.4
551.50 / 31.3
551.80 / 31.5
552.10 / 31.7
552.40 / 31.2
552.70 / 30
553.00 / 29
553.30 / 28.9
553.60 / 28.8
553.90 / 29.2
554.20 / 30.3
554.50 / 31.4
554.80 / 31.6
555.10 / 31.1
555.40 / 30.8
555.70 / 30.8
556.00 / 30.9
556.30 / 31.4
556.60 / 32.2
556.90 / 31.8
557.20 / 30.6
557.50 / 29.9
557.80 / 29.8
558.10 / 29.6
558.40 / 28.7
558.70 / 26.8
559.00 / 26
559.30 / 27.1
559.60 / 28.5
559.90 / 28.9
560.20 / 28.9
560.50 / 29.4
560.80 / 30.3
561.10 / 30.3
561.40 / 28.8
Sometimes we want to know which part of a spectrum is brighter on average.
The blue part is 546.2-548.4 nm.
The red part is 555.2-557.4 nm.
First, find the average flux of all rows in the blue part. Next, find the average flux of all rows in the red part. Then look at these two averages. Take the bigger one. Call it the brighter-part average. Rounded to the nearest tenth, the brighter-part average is 31.2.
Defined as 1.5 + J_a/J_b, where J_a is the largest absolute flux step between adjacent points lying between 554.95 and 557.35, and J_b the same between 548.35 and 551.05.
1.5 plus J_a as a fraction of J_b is 2.25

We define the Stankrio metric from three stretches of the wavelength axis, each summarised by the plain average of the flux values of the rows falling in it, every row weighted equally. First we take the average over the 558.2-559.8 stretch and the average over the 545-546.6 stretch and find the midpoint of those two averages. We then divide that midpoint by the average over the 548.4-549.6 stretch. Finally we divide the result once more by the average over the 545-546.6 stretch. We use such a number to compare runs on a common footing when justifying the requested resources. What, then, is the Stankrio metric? 0.0314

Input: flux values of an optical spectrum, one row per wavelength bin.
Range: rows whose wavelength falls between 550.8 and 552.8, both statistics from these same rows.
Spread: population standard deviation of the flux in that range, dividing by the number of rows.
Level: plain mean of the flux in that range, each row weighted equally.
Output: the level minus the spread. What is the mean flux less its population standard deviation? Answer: 30.7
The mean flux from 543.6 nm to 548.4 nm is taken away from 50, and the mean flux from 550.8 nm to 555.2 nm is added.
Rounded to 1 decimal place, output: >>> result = 52.3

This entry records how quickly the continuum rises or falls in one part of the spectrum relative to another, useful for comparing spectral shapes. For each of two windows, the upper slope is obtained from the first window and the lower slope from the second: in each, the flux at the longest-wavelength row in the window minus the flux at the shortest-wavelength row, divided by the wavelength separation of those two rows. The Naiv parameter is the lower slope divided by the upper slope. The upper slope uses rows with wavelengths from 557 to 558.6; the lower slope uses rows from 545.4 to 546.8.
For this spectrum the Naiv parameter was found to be -1.3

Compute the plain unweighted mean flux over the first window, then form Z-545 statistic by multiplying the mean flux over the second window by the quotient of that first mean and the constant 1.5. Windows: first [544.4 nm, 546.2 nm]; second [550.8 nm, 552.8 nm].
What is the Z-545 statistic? 578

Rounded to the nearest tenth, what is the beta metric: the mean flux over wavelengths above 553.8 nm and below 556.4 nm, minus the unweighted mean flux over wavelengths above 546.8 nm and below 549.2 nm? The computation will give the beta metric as 1.6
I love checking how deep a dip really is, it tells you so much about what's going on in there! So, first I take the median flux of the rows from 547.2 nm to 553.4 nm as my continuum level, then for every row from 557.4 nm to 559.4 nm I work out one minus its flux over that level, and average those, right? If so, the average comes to 0.10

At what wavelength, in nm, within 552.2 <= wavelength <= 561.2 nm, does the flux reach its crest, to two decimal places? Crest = 556.60 nm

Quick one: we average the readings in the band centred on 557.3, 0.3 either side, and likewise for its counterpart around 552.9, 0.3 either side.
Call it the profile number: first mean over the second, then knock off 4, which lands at -2.97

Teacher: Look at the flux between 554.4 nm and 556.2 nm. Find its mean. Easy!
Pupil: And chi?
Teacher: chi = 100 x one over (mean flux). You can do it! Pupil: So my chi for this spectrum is 3.22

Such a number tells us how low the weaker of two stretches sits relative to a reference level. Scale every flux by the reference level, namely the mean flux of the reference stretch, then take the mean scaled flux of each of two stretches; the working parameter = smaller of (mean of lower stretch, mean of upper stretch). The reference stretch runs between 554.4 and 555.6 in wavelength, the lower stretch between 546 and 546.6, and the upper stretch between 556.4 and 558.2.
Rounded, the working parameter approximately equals 0.96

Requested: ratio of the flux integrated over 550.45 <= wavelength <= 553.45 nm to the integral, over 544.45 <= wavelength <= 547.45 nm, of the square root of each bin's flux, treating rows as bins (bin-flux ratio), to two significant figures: 5.8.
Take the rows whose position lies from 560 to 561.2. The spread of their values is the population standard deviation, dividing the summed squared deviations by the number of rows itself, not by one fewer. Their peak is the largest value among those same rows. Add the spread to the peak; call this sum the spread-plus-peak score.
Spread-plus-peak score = 30.9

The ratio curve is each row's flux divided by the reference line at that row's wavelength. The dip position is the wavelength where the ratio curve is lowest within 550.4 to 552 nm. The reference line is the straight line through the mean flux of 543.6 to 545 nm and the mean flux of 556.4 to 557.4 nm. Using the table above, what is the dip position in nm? 551.50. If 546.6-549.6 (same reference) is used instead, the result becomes 547.60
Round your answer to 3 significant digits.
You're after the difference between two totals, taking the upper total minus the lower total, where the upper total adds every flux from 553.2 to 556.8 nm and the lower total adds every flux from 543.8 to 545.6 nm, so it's 202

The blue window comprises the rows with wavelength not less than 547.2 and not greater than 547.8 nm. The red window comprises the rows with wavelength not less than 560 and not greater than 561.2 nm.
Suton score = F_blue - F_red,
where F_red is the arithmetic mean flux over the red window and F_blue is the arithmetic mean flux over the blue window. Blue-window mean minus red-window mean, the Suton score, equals -1.8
